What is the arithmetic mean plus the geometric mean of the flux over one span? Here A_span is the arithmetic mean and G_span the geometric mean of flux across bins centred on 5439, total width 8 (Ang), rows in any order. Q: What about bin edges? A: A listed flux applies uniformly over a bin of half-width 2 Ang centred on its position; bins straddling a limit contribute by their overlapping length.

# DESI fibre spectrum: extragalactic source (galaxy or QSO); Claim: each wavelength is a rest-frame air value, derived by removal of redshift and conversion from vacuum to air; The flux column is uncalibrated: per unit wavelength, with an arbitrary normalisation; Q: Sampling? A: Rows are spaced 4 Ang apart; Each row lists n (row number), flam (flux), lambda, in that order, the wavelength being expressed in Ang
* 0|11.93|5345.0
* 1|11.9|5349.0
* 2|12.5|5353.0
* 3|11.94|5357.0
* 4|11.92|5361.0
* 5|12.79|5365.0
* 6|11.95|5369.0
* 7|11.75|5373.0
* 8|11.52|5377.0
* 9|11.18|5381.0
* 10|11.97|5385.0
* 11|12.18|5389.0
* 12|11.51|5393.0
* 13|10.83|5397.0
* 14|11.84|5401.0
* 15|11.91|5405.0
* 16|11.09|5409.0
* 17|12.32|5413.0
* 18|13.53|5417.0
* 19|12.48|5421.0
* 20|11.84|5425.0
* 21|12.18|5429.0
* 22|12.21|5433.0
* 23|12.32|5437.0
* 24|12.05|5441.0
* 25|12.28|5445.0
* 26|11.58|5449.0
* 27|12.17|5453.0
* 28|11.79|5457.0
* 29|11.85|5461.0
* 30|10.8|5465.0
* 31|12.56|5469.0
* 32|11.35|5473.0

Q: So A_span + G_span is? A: 24.4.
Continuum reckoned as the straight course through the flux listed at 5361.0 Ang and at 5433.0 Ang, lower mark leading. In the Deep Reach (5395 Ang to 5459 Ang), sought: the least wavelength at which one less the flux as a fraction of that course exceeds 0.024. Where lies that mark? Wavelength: 5397.0 Ang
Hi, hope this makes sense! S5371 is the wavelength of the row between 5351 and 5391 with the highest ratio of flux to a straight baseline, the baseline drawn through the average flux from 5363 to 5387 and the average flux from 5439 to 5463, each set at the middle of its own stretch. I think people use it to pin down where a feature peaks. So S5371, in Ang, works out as 5365.0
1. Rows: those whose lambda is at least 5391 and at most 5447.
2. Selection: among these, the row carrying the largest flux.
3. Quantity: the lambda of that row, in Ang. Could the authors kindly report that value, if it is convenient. 5417.0 Ang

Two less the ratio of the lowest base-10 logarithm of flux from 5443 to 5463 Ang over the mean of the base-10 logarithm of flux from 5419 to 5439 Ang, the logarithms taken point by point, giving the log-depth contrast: 1.021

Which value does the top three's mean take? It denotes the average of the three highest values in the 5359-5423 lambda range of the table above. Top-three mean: 12.9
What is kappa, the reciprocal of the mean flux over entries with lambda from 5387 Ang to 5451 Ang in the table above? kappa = 0.0833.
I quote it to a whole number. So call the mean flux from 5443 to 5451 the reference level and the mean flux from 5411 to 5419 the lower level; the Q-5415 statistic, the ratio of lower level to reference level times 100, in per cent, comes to 108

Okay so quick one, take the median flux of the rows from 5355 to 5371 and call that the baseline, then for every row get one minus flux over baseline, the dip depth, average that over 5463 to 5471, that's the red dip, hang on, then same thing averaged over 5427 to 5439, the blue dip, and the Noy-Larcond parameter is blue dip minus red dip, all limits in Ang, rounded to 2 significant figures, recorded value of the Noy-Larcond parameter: -0.047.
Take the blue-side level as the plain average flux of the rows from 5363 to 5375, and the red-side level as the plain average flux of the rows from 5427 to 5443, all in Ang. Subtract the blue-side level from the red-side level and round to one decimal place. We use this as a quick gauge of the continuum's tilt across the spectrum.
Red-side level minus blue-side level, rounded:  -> 0.0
